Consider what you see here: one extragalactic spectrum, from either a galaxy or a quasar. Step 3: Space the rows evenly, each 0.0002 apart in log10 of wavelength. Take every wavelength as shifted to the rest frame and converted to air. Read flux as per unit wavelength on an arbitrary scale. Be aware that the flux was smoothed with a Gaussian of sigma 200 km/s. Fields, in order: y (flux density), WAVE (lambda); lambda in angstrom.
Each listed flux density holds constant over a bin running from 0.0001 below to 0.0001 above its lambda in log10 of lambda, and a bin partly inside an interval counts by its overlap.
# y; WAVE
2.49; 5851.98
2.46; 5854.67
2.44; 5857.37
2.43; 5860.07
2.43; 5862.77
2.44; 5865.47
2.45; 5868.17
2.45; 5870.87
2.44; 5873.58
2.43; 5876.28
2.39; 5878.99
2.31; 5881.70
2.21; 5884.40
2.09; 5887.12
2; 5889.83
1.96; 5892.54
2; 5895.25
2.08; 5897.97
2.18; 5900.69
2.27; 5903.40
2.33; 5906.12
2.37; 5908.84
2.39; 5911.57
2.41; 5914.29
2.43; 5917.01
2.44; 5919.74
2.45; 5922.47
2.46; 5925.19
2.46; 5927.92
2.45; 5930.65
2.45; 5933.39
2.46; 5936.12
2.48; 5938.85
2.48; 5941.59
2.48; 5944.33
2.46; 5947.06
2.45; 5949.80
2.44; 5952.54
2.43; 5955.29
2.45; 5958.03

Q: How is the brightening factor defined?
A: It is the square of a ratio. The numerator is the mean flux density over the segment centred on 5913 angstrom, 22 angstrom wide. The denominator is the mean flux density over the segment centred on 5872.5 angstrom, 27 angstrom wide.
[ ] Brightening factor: 0.99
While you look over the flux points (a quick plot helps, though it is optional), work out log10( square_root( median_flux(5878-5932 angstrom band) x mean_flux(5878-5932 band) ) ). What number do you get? 0.365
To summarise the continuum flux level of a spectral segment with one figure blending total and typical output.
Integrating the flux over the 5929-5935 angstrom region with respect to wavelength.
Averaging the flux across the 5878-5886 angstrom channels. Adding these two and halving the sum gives 8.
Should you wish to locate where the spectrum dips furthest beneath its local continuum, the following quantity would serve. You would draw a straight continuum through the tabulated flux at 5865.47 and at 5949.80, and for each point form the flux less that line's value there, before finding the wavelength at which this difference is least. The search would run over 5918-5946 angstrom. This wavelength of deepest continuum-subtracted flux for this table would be 5919.74 angstrom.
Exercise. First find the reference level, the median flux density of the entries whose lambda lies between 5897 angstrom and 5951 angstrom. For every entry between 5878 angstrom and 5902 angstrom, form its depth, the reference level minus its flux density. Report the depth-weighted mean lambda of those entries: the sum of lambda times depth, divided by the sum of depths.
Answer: 5891.8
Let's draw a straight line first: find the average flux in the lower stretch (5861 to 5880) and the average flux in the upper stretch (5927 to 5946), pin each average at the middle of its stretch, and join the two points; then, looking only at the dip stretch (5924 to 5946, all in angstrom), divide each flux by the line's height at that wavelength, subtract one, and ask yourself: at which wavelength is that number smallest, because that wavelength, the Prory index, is 5933.39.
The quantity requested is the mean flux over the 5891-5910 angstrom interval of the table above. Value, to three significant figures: 2.17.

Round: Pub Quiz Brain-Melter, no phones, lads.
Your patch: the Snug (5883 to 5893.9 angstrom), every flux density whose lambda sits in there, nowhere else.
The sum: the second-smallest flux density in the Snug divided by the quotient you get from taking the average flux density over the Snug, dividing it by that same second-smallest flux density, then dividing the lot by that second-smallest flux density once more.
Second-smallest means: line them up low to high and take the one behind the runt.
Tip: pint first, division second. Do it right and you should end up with 3.9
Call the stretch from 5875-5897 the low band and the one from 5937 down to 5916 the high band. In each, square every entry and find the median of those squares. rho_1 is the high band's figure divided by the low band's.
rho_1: 1.3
